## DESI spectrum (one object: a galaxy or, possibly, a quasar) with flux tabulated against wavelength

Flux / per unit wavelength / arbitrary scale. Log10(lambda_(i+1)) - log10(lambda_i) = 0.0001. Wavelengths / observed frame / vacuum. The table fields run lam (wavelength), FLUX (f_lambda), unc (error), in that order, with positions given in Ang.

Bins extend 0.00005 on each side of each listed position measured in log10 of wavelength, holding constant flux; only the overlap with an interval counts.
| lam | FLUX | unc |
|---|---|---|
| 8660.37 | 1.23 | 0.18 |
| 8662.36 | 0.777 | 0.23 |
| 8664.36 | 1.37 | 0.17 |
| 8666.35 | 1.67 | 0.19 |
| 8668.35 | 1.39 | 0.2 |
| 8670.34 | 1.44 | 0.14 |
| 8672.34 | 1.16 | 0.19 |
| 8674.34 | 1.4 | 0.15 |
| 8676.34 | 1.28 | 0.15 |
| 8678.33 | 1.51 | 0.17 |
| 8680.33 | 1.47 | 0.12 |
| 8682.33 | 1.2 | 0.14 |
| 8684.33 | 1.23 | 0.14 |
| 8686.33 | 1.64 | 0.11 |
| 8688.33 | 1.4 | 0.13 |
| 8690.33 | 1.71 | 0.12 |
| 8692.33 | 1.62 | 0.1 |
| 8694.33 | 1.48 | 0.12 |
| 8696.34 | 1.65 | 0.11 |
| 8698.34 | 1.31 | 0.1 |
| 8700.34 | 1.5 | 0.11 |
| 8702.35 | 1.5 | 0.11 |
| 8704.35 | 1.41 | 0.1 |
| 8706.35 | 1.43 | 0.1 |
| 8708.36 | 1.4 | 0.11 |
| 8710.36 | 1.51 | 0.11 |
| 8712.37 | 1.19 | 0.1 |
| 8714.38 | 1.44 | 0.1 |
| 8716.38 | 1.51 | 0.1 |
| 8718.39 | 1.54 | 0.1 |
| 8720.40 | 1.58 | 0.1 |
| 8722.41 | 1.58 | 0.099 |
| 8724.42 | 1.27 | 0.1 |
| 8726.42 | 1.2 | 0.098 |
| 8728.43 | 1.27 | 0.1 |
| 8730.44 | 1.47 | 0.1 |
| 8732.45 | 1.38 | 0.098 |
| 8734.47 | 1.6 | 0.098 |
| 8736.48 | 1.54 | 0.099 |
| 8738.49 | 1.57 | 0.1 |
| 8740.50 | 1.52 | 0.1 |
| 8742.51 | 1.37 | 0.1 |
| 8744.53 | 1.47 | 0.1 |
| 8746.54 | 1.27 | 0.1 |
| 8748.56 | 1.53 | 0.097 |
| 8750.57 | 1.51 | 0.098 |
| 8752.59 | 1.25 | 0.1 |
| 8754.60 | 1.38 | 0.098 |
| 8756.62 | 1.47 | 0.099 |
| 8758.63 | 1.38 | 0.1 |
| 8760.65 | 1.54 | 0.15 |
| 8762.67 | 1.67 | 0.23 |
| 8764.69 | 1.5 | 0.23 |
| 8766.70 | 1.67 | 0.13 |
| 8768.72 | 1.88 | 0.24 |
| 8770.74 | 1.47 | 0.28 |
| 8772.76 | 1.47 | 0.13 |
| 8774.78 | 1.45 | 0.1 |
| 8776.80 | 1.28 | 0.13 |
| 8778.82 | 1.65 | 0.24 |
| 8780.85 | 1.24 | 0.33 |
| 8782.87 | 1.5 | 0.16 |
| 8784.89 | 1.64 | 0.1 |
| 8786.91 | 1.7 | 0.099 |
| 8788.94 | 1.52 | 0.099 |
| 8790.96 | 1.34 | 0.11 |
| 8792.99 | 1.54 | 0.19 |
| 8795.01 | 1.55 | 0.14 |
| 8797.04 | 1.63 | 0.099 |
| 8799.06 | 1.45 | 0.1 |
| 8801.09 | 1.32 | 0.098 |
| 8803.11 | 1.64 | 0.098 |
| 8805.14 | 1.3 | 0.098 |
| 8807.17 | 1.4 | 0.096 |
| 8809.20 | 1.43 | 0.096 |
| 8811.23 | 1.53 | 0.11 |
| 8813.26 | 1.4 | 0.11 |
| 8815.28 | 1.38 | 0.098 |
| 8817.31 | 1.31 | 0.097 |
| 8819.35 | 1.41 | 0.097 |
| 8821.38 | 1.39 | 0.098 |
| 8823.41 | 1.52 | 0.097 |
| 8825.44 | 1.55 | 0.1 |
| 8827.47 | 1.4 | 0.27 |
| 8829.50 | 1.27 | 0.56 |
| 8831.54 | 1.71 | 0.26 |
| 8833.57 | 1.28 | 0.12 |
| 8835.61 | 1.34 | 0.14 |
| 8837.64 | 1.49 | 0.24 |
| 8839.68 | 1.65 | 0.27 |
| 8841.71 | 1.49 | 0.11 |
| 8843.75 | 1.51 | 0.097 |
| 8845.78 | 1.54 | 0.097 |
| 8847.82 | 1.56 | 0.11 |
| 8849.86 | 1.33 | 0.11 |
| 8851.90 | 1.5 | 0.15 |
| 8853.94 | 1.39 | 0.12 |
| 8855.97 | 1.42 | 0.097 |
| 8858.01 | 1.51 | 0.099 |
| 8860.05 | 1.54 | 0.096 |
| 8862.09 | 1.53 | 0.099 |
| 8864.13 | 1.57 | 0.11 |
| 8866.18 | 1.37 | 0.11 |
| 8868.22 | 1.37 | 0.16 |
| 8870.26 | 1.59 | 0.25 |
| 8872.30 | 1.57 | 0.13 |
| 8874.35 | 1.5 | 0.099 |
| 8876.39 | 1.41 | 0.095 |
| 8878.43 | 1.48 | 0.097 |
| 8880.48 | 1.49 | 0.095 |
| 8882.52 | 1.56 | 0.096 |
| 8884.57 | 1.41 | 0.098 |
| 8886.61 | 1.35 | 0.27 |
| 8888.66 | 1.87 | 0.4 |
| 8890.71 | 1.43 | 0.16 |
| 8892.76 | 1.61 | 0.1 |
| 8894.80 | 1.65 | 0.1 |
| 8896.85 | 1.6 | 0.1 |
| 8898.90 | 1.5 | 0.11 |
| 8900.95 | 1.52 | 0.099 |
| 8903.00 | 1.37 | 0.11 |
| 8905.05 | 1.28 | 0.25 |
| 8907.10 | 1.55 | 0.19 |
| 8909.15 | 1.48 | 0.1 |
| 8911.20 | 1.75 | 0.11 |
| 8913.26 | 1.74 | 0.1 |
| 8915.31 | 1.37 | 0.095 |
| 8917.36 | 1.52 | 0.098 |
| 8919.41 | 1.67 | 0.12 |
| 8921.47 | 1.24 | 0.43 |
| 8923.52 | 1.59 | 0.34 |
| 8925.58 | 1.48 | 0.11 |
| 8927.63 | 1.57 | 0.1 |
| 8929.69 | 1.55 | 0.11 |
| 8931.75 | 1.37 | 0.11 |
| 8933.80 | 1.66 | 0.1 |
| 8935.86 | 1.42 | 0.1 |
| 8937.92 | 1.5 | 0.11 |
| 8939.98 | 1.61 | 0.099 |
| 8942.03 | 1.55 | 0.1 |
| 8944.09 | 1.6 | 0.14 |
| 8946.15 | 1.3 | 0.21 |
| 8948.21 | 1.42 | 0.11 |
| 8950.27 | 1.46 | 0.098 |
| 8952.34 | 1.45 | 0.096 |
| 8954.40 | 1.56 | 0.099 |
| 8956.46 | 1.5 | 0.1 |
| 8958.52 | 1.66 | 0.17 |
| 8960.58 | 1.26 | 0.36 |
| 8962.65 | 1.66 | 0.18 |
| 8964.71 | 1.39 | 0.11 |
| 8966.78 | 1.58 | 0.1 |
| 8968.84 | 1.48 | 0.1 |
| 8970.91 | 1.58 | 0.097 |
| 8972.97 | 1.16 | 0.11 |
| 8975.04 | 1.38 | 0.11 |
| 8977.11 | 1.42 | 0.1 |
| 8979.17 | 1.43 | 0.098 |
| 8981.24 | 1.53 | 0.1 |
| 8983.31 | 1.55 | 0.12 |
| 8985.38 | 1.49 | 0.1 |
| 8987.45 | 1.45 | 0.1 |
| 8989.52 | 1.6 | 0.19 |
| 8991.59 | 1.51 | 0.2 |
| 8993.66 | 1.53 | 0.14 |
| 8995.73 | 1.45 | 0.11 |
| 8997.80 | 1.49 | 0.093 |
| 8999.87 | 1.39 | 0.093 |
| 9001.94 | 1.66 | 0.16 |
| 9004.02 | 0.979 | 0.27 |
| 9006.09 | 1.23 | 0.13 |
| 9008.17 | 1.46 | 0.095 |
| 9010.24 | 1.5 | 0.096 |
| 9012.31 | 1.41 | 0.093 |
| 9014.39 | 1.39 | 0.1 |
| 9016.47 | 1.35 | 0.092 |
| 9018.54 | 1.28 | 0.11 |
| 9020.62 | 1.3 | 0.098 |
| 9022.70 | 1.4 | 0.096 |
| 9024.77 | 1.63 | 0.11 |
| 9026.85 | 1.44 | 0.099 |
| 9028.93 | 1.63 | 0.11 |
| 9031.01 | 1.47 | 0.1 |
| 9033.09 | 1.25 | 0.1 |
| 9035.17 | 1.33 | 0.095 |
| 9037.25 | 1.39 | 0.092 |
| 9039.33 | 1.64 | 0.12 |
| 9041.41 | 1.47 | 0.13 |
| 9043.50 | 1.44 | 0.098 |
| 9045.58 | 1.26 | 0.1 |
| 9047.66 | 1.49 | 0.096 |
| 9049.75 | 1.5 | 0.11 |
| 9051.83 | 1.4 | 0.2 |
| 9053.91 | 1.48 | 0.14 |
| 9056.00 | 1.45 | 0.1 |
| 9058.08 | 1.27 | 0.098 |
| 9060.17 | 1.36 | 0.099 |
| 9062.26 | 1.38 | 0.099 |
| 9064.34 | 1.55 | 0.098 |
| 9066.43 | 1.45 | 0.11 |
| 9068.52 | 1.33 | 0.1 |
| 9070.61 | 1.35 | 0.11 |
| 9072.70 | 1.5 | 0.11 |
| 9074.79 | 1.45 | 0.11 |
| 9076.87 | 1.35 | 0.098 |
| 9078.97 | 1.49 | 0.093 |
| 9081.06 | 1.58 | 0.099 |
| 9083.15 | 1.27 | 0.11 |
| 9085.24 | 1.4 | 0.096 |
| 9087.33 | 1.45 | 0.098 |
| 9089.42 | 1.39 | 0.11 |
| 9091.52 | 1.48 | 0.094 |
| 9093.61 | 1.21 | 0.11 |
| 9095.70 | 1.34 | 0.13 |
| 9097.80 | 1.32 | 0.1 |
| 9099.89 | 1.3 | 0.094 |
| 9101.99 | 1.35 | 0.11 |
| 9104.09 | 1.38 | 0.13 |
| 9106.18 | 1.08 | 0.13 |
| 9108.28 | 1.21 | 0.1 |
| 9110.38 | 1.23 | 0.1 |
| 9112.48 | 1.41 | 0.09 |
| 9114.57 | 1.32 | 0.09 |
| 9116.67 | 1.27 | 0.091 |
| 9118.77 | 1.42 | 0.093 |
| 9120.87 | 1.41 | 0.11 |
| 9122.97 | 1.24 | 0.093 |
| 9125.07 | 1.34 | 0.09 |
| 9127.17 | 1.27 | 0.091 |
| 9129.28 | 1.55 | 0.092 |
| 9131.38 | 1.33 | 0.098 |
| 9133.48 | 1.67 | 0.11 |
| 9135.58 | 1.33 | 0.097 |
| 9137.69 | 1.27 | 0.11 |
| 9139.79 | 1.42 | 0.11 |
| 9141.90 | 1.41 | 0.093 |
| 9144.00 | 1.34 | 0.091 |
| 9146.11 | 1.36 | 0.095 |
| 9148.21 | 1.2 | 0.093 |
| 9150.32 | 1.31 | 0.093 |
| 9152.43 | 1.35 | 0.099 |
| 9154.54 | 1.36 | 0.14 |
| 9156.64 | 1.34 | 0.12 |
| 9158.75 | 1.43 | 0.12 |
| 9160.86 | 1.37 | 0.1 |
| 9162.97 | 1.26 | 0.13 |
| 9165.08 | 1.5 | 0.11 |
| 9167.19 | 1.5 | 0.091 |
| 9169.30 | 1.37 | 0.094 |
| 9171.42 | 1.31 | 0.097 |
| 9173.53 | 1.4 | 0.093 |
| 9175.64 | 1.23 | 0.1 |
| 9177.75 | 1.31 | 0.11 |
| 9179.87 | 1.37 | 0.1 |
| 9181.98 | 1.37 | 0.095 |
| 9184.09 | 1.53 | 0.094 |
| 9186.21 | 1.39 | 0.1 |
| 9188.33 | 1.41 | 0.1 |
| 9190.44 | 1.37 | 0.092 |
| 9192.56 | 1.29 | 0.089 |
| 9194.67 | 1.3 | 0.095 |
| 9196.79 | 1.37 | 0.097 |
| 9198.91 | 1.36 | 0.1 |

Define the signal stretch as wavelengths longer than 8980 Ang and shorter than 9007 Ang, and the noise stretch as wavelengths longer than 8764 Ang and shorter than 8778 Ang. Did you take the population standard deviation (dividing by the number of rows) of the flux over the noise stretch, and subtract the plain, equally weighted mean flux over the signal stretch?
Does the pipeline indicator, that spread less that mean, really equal -1.27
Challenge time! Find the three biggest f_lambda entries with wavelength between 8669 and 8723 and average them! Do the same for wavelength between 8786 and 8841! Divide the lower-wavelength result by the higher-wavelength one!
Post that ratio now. 0.99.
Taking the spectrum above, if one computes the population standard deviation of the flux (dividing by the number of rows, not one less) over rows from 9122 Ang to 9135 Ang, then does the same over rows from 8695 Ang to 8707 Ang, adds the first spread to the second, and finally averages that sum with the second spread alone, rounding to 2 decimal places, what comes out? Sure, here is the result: 0.18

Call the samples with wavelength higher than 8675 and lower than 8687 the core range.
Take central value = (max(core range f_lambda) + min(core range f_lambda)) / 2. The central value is 1.42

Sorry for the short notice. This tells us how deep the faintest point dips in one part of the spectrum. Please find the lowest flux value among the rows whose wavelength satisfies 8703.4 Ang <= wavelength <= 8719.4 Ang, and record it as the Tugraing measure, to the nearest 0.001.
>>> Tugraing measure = 1.190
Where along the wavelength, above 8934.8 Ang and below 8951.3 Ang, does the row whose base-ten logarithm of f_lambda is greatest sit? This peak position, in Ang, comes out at 8939.98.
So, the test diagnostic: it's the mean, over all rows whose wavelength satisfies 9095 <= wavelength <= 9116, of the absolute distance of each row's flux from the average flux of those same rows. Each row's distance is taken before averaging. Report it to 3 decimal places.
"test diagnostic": 0.072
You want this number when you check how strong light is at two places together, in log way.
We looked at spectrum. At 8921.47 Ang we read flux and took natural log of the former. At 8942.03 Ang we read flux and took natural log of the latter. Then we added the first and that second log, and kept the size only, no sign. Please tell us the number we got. 0.65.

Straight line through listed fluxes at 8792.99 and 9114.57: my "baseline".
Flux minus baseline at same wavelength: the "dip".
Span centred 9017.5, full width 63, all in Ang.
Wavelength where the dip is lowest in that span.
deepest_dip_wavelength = 9004.02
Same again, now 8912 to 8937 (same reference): 8921.47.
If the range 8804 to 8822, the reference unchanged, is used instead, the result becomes 8805.14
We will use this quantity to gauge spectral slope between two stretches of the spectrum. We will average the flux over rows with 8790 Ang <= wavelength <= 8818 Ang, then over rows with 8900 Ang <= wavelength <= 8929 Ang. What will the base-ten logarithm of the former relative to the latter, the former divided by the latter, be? -0.019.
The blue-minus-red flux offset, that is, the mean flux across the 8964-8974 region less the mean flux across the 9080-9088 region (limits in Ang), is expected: 0.01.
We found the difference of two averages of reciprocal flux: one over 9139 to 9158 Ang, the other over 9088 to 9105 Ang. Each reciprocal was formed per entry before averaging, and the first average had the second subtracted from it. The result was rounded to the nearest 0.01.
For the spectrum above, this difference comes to 0.00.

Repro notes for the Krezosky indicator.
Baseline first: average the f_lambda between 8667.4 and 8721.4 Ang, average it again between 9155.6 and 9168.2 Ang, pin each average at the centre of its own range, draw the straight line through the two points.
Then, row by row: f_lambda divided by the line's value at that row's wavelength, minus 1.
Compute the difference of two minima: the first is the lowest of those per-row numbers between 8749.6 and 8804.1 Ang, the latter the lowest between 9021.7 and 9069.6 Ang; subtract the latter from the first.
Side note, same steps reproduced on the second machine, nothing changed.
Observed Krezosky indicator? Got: -0.02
